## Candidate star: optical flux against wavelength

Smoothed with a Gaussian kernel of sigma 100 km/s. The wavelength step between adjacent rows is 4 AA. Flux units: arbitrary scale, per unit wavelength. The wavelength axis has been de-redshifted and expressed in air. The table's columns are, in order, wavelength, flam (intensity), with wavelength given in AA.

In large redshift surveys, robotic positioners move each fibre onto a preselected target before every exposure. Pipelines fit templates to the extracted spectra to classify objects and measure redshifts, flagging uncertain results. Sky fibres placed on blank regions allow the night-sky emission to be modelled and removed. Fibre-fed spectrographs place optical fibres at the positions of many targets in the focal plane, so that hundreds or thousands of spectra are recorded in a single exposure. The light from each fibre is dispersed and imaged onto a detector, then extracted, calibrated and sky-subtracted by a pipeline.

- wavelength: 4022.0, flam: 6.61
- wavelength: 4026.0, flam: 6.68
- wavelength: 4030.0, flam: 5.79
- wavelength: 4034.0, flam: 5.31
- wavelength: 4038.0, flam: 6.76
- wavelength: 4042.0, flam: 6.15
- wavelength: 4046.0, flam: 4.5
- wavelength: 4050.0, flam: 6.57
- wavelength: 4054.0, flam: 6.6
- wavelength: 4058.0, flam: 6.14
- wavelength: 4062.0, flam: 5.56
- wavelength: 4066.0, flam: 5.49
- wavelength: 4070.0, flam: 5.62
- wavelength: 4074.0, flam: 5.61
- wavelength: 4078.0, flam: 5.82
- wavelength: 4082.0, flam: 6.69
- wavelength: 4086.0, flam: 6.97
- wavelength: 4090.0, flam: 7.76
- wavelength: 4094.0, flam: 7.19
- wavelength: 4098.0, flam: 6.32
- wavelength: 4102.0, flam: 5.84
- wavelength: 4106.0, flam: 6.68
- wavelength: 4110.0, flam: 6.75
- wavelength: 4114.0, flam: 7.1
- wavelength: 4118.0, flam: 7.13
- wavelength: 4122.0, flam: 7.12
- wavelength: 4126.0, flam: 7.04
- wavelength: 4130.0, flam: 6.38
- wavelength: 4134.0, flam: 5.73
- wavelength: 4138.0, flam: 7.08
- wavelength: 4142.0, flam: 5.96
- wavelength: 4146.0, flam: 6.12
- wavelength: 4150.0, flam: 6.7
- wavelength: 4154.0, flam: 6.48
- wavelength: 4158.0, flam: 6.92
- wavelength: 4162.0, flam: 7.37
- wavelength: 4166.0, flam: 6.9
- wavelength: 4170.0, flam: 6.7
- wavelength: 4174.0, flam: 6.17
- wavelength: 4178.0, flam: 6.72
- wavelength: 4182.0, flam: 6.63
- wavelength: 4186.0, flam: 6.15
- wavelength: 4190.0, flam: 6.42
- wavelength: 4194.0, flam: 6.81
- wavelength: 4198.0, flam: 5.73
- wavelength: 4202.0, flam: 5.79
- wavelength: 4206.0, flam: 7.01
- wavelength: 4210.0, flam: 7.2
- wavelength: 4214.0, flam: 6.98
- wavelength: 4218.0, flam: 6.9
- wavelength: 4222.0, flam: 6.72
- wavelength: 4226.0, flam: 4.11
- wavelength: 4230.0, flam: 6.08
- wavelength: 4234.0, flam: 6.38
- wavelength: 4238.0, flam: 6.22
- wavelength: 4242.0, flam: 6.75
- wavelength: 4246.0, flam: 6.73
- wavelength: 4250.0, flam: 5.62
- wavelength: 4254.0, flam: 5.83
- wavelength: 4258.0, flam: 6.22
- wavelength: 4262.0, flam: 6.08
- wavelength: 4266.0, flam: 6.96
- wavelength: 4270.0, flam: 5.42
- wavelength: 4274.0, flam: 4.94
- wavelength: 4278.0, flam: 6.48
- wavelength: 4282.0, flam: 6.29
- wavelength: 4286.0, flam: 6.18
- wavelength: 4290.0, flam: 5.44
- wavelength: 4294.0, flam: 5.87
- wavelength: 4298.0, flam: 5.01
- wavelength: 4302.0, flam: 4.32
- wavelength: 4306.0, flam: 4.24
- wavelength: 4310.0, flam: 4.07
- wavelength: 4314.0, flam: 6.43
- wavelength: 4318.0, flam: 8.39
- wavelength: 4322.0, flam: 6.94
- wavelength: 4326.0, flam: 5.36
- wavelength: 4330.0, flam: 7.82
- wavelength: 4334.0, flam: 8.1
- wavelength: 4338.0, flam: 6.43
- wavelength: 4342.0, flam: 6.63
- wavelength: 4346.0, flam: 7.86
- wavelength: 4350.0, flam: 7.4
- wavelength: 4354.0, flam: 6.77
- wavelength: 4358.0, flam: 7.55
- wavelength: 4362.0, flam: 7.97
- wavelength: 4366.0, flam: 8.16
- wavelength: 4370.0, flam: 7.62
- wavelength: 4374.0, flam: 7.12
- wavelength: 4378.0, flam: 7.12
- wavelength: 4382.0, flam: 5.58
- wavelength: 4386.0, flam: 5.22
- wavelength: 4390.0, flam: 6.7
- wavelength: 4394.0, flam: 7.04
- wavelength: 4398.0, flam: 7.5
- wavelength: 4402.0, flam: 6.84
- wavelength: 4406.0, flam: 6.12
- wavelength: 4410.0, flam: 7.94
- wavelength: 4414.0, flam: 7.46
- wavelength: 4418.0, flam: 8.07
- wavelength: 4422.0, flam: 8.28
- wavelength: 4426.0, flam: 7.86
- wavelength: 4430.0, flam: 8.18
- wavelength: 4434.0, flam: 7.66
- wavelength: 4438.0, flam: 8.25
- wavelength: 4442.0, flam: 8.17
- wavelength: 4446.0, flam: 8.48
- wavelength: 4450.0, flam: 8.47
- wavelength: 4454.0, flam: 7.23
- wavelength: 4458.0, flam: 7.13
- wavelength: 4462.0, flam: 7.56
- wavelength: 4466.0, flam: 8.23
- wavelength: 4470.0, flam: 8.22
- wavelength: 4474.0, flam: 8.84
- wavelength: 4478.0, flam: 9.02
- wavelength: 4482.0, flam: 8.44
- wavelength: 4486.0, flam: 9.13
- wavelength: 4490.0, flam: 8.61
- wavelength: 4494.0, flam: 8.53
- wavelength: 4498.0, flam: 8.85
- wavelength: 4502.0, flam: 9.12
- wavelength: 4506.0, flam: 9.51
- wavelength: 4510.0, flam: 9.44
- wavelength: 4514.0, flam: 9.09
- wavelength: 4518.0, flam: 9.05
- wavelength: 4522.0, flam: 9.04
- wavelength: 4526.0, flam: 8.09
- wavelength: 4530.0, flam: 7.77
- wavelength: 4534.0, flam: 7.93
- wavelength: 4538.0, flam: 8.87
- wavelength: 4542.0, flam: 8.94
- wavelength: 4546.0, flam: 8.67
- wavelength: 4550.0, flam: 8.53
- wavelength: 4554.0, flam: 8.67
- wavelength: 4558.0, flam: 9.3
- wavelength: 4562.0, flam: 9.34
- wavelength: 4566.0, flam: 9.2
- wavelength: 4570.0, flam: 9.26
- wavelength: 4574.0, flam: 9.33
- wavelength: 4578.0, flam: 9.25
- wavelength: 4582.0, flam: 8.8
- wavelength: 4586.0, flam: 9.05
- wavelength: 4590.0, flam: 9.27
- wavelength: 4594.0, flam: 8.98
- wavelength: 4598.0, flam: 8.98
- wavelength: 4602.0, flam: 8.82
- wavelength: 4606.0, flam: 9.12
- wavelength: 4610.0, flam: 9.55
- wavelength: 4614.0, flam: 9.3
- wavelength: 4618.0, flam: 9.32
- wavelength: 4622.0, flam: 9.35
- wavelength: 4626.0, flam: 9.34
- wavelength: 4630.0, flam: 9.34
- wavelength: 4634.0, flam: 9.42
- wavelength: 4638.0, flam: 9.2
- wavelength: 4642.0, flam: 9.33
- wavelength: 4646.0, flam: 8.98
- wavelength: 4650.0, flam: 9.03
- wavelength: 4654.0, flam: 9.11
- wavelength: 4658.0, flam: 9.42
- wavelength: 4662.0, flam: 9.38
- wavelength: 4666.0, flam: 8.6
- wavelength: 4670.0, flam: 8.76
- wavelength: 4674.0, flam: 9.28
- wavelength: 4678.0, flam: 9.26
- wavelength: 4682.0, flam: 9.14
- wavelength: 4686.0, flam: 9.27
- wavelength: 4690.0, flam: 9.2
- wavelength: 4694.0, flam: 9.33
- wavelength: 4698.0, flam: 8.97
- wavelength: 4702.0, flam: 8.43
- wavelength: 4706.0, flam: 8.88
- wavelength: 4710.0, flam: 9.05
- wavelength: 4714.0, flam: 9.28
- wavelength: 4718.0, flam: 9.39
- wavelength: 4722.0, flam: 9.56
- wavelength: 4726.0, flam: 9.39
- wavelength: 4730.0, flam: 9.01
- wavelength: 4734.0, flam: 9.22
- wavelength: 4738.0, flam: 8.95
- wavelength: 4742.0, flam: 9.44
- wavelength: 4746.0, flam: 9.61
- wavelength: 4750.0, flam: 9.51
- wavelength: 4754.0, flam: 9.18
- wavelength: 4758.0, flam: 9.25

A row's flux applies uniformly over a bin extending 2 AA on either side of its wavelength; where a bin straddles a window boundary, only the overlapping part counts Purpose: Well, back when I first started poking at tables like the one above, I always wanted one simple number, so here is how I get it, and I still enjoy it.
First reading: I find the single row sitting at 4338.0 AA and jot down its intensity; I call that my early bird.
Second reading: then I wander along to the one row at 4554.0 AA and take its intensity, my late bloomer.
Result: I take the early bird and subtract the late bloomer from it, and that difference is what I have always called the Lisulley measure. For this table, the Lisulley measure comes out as -2.2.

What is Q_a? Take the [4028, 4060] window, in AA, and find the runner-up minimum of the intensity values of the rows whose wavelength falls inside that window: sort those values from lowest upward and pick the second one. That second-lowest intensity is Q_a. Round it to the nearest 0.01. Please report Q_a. 5.31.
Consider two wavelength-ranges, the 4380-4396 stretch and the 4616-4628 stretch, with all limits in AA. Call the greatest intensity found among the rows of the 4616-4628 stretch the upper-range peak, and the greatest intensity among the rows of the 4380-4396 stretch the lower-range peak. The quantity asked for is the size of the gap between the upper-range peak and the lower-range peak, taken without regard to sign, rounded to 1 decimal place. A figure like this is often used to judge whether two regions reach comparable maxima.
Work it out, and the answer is 2.3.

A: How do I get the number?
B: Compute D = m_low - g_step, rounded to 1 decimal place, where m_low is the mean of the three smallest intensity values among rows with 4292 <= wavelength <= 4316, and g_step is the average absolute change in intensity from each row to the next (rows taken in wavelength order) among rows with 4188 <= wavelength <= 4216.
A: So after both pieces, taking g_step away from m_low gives 3.7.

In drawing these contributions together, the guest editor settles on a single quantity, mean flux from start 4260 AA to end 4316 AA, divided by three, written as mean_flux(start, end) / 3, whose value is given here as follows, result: 1.85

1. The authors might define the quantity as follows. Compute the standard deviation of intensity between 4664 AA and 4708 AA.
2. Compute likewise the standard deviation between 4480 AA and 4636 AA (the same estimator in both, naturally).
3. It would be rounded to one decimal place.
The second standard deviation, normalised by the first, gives 1.4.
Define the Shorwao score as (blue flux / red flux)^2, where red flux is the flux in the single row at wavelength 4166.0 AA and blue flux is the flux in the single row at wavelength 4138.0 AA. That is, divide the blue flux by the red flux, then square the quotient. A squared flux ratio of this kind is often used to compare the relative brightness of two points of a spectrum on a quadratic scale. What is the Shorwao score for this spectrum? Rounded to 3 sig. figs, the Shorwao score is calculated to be 1.05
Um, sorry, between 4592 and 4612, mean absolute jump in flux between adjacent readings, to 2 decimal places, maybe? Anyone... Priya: 0.22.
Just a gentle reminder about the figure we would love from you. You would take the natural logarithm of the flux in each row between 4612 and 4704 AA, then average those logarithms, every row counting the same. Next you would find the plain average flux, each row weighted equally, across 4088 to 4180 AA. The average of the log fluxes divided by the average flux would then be 0.330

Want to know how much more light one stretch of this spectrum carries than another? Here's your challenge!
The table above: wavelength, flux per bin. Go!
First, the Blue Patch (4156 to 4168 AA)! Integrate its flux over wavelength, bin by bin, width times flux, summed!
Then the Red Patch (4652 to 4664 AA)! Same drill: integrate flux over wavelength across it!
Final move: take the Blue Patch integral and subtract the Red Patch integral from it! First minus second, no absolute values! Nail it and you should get -27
